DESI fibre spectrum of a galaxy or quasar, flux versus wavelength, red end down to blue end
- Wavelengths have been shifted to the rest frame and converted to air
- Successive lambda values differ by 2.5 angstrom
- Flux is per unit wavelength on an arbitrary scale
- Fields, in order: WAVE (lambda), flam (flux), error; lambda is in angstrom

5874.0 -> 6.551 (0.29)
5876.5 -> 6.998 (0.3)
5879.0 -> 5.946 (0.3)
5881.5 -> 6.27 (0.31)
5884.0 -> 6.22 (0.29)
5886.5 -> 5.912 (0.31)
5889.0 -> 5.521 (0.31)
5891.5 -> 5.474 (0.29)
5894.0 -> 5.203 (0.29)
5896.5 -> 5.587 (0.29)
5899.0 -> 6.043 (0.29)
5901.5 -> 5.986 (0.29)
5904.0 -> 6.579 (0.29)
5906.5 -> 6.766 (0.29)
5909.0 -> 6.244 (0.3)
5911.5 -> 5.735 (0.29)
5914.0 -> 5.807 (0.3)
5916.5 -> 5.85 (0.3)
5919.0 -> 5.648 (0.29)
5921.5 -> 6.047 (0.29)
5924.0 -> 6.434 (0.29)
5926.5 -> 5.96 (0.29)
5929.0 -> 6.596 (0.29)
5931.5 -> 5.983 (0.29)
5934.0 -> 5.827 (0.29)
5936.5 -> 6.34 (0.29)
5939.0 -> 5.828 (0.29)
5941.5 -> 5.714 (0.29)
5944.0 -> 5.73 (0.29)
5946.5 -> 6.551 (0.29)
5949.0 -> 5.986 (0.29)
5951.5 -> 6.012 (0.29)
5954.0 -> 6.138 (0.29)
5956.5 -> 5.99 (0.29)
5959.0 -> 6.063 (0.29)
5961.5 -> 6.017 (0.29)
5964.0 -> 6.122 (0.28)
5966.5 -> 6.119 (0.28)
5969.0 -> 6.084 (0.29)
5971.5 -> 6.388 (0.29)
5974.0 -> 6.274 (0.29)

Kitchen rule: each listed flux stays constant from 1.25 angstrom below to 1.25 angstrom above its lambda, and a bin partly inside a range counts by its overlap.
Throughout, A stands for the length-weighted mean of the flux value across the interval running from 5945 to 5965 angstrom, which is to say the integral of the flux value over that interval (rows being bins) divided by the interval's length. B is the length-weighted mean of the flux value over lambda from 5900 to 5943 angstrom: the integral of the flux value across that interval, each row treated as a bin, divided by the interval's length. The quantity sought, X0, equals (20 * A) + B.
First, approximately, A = 6.10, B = 6.08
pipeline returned 128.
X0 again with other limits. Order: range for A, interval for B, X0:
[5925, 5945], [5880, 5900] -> 126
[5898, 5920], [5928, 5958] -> 128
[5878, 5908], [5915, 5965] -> 125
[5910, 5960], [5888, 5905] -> 126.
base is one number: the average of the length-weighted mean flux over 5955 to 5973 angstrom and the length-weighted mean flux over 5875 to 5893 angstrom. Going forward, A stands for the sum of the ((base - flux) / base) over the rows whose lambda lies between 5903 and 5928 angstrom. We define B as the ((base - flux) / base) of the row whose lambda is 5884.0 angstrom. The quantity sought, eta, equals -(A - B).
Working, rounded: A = -0.05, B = -0.02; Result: 0.02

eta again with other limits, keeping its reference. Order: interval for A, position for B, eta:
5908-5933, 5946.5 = -0.16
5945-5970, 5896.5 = 0.13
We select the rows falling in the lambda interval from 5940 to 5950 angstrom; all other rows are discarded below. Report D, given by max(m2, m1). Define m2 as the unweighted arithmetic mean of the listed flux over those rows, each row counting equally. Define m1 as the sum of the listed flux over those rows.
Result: 24.0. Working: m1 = 24.0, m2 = 6.0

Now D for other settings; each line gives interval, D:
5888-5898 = 21.8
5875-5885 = 25.4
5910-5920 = 23.0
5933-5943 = 23.7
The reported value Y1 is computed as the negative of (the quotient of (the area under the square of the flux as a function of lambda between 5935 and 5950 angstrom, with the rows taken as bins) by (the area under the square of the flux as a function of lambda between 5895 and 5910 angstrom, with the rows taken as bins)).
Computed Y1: -0.95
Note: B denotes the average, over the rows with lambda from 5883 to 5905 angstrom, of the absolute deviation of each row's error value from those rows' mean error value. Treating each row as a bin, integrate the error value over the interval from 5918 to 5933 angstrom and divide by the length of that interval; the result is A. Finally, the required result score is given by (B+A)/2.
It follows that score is 0.148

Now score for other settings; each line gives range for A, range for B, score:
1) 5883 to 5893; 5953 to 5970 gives 0.152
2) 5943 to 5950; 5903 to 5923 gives 0.147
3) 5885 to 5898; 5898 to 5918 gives 0.151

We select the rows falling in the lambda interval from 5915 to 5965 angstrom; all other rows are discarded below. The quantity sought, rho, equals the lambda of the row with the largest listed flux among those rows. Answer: 5929.0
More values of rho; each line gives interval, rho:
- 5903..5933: 5906.5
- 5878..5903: 5881.5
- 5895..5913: 5906.5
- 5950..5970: 5954.0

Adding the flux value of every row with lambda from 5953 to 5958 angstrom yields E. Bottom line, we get 12.1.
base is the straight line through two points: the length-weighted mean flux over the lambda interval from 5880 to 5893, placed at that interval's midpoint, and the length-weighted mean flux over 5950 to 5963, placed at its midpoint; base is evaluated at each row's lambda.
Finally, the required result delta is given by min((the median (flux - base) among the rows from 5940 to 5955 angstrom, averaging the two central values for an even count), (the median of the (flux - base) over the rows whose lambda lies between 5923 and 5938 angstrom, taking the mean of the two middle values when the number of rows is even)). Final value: -0.03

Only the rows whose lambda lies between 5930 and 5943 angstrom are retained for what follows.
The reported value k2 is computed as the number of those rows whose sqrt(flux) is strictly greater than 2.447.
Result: 1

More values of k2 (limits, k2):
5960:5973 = 5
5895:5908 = 3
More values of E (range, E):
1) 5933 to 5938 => 12.2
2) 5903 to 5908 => 13.3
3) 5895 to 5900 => 11.6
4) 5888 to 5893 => 11.0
